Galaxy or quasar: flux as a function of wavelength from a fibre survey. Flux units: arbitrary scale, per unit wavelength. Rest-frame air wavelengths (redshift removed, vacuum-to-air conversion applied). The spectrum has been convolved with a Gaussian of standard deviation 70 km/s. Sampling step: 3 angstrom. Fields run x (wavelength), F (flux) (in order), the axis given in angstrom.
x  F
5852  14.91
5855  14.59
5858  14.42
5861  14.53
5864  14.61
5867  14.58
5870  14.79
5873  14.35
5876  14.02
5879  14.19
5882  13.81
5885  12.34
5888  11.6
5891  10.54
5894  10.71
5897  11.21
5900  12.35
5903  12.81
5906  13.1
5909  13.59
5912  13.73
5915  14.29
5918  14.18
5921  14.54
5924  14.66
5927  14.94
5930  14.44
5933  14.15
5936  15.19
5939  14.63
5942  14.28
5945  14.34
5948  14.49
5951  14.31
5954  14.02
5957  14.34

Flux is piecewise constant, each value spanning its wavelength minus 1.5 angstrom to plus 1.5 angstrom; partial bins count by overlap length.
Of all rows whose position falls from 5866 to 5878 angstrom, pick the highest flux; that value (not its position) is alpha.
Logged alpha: 14.79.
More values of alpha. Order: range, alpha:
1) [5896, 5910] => 13.59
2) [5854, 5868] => 14.61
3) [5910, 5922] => 14.54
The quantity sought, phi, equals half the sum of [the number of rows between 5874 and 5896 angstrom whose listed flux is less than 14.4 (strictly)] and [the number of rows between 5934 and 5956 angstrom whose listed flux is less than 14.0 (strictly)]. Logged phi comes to 3.5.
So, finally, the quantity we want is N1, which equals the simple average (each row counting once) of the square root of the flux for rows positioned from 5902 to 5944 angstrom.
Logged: 3.76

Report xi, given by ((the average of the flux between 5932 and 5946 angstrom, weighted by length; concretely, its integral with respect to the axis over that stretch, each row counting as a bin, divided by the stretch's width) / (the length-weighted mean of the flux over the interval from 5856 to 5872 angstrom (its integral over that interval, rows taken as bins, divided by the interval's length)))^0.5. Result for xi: 1.00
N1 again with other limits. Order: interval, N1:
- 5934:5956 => 3.80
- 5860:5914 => 3.62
